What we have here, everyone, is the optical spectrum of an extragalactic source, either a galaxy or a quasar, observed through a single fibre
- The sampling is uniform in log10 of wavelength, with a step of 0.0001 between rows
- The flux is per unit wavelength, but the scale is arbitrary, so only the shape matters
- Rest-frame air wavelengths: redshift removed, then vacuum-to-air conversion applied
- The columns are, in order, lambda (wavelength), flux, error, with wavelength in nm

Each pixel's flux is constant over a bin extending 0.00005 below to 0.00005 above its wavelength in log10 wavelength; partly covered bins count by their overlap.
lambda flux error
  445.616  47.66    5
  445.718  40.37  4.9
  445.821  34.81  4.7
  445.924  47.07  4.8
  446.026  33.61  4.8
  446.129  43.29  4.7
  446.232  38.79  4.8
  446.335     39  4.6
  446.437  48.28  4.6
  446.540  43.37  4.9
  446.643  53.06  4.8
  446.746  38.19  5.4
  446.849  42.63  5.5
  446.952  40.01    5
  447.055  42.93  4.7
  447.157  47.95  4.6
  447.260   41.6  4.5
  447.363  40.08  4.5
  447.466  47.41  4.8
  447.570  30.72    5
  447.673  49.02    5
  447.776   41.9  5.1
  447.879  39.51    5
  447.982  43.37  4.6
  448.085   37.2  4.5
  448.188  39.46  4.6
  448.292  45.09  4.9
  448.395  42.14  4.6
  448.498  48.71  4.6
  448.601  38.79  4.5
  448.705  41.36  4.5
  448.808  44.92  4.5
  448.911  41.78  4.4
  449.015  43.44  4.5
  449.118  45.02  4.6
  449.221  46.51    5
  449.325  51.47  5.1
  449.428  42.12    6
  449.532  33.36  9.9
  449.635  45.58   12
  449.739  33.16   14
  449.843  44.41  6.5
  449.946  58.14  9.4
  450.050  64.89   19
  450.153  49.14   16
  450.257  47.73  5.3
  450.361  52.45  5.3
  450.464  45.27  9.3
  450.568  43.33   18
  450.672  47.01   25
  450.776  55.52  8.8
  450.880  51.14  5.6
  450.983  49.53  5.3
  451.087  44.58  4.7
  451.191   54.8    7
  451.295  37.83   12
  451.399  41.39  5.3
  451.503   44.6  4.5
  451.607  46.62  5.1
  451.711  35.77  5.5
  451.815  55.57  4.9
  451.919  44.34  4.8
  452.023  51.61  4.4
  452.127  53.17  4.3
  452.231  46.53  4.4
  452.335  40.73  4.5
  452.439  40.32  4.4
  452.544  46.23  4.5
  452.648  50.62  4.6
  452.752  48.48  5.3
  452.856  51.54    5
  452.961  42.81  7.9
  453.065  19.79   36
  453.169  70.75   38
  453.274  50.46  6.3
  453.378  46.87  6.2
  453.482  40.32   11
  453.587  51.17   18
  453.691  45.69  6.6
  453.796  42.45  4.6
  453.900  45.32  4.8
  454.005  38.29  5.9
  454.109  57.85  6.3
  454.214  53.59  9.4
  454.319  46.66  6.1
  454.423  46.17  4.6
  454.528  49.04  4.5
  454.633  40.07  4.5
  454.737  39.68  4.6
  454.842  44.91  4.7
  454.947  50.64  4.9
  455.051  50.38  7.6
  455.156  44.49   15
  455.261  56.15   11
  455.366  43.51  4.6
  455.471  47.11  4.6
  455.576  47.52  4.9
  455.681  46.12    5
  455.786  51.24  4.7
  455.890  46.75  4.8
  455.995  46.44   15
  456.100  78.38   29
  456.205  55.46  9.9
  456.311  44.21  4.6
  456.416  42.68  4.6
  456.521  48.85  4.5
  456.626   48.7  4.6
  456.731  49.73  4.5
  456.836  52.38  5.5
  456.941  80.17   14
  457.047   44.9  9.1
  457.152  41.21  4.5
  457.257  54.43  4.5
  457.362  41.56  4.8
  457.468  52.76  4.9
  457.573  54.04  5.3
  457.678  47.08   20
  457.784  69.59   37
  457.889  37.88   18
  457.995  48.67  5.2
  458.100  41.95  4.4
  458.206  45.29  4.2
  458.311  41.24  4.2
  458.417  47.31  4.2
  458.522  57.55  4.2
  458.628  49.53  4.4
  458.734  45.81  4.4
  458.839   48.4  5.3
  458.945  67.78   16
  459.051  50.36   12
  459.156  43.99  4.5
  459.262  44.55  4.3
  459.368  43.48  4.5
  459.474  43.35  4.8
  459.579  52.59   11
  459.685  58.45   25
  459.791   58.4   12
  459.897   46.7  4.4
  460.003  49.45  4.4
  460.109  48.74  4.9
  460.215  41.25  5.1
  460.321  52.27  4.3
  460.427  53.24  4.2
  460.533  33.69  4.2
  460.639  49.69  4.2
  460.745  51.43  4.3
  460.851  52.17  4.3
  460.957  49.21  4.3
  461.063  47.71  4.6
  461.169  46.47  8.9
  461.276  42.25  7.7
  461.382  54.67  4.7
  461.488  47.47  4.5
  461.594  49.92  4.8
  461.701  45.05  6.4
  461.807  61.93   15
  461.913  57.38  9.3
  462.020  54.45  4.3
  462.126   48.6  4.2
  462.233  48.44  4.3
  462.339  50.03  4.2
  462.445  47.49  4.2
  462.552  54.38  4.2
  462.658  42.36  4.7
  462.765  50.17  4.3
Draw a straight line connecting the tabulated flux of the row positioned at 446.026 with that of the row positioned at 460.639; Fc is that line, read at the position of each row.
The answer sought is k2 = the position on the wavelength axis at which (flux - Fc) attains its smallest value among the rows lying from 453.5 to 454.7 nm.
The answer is 454.005 nm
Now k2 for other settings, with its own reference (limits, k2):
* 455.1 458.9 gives 457.889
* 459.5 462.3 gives 460.533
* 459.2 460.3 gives 460.215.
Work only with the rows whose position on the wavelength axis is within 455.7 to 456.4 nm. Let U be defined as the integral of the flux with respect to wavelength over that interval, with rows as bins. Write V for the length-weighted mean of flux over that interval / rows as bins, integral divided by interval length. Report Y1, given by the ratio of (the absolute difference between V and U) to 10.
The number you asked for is 1.58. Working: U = 37.0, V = 52.8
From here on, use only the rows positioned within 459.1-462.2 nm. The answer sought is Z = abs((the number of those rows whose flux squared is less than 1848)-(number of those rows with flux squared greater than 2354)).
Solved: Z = 14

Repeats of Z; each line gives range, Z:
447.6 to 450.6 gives 4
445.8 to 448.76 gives 15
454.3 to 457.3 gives 9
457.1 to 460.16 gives 9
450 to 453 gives 6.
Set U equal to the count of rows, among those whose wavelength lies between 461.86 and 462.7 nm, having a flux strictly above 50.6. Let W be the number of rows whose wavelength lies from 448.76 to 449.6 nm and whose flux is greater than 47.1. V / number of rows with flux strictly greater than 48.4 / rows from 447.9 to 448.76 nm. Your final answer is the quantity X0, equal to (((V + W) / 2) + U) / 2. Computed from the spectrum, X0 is 2.0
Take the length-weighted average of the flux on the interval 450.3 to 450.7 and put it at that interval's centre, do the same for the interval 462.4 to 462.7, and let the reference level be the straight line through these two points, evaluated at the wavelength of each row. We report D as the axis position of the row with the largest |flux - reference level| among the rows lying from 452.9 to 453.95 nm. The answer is 453.065 nm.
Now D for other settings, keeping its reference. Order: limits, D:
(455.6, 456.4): 456.100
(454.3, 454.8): 454.737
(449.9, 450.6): 450.050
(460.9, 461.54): 461.382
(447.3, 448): 447.570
